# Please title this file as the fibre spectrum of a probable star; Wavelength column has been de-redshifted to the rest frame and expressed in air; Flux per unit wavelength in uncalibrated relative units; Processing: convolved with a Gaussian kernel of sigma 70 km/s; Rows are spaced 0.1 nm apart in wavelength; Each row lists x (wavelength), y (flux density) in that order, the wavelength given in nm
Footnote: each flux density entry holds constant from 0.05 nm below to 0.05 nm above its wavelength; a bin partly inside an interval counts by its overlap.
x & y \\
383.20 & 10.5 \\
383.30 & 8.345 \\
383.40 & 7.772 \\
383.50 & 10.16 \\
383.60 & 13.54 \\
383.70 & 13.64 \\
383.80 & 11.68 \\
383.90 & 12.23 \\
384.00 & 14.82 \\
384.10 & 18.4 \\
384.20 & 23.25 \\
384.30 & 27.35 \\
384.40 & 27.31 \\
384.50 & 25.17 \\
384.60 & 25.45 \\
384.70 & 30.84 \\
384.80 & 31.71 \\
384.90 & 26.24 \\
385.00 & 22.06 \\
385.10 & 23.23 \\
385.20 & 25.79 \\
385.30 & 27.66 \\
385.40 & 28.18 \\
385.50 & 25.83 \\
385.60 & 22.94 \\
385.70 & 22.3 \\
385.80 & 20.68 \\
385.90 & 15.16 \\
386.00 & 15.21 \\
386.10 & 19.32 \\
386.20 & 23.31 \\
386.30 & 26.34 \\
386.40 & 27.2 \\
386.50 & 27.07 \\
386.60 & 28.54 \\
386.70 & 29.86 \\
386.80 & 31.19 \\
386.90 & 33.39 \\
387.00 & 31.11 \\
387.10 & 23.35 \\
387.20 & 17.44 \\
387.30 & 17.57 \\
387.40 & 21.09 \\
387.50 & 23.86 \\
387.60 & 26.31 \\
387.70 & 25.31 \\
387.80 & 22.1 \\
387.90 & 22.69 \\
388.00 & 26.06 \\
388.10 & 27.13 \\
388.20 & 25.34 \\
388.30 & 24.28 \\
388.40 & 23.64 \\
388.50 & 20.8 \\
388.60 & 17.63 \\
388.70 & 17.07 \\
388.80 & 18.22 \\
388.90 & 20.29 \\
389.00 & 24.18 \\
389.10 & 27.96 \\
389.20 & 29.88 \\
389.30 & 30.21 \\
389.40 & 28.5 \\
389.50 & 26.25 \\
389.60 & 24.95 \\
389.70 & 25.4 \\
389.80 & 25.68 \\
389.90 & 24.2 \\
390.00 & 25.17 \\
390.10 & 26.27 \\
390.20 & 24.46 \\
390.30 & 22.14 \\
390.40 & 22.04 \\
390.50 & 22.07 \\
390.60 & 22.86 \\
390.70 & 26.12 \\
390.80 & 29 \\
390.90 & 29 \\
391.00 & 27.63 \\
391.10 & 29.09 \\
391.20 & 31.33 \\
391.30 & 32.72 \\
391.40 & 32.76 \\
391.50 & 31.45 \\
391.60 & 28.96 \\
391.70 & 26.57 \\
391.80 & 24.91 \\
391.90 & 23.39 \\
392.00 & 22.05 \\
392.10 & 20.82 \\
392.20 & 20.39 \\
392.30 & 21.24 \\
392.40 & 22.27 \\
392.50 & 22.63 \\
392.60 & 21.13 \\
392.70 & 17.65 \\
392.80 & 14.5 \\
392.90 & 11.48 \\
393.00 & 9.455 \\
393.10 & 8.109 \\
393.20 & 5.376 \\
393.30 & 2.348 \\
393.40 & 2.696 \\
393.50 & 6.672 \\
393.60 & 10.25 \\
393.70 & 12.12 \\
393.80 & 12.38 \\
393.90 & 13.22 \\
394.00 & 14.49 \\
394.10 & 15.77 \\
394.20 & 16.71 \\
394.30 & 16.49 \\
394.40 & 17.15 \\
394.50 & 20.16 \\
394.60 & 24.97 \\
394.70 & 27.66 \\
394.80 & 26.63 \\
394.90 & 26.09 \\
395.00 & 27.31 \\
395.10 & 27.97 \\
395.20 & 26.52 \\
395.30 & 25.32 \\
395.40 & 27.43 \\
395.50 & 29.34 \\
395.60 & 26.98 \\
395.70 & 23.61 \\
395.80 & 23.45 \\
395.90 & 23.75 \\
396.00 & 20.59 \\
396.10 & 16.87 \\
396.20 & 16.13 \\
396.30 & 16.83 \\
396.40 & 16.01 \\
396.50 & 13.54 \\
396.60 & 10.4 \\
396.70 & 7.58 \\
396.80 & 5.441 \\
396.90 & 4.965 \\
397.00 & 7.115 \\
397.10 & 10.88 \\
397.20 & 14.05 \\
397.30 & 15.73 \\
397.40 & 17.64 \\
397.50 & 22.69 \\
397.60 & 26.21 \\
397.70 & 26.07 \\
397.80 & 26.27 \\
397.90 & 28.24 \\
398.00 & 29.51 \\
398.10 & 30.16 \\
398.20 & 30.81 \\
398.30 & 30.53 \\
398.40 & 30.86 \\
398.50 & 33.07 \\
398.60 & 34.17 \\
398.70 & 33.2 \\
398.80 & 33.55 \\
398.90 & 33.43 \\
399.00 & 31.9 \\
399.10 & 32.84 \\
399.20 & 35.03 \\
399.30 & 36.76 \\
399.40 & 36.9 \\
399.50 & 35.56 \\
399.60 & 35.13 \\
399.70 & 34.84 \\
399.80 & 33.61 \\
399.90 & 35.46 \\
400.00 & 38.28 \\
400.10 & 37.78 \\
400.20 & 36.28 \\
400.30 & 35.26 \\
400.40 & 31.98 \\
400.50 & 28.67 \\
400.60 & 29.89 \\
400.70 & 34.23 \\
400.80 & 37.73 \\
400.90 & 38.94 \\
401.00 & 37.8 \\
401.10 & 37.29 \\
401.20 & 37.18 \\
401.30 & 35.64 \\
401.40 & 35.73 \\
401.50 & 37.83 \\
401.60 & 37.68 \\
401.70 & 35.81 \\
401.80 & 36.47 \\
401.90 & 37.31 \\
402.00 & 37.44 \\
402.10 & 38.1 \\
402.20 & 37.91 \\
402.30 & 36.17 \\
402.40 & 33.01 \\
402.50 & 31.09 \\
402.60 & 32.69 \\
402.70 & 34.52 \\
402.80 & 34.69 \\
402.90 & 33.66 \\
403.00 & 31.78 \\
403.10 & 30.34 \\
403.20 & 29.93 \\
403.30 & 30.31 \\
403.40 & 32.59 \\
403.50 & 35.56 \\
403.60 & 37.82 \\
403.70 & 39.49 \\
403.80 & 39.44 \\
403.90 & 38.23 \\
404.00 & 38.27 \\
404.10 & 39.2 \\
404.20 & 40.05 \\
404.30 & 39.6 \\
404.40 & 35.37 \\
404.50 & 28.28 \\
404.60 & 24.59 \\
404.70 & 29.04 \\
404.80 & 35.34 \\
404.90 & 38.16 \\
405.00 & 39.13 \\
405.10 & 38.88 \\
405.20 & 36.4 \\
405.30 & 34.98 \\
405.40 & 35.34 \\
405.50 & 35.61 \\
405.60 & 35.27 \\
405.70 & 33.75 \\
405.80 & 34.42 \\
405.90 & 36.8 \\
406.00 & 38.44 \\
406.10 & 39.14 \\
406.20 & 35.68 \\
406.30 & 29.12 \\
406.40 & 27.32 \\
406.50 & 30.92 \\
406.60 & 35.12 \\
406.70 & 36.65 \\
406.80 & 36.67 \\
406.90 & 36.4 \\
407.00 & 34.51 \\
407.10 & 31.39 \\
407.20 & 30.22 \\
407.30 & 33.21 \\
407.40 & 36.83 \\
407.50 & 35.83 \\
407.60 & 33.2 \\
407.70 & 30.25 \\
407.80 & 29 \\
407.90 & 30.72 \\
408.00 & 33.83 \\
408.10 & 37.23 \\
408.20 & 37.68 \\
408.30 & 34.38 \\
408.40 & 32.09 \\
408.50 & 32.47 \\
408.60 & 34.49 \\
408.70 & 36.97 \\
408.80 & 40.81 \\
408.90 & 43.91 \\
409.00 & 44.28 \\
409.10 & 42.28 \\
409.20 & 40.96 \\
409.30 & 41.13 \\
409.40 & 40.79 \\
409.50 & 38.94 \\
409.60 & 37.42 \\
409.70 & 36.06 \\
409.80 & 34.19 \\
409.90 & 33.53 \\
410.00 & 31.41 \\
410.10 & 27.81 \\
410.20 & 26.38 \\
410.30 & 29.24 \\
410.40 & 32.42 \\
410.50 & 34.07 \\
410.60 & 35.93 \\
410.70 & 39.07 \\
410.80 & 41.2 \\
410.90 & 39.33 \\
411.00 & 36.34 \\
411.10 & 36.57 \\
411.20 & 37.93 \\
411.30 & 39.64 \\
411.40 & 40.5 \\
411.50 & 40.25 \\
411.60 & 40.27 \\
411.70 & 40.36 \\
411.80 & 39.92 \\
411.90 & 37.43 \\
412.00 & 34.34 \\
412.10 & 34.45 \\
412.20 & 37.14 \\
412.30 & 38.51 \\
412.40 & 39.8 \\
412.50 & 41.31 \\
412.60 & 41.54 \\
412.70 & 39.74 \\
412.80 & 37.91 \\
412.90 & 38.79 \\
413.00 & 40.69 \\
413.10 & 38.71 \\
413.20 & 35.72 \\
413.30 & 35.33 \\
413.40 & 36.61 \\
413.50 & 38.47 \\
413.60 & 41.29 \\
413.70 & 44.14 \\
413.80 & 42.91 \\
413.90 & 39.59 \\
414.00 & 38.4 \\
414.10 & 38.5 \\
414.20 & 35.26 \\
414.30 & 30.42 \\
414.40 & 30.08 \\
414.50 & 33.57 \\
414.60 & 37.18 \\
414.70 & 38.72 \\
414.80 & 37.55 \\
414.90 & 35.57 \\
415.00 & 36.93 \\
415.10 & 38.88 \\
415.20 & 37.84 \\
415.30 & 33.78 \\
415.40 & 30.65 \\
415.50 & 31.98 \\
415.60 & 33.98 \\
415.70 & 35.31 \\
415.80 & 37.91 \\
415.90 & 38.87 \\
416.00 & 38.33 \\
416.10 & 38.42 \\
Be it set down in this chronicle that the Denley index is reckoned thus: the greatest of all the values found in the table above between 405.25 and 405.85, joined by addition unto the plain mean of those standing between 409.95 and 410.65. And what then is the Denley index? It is 67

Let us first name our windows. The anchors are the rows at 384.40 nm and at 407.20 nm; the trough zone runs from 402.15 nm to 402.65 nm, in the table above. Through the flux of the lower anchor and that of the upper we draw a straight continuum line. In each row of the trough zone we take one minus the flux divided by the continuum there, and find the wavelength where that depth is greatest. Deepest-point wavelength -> 402.50 nm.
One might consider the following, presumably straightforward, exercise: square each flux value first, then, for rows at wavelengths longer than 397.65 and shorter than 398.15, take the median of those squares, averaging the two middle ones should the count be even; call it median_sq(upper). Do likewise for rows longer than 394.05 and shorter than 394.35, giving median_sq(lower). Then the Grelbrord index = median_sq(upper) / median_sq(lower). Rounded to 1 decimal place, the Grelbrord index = 2.9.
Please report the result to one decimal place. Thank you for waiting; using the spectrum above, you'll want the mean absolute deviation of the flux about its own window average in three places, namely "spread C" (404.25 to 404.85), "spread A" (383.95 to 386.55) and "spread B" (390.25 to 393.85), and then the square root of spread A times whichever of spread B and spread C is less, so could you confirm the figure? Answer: 4.1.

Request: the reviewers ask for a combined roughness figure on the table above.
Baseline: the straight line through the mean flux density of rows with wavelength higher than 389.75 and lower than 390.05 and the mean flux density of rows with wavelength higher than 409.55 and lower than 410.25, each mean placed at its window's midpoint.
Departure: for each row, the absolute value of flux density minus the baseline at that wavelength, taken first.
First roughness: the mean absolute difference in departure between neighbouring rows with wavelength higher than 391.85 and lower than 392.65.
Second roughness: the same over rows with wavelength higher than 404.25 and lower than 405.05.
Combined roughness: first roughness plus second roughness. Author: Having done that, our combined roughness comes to 4.2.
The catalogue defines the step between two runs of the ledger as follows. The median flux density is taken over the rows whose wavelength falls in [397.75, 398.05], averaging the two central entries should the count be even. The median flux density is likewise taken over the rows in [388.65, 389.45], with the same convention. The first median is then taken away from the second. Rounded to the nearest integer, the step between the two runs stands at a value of -2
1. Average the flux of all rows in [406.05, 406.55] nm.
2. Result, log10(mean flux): 1.51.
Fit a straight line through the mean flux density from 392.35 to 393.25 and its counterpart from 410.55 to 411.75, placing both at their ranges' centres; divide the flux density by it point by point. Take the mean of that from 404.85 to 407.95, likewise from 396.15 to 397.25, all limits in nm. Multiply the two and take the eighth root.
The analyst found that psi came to 0.94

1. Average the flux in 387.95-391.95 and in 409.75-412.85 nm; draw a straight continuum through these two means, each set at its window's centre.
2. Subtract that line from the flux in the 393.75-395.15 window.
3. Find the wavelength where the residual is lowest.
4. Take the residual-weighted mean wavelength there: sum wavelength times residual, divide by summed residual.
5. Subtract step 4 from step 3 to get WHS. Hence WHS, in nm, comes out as -0.36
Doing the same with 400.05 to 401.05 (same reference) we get -0.09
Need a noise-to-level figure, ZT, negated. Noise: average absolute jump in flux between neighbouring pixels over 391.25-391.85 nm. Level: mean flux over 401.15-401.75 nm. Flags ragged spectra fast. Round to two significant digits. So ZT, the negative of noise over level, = -0.043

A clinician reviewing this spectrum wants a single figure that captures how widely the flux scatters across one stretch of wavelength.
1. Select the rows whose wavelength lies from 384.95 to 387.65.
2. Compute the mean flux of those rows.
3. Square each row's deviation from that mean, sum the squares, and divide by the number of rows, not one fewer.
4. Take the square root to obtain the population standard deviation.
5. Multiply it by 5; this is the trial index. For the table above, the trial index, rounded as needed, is 24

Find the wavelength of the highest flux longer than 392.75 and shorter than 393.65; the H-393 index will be 392.80 nm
